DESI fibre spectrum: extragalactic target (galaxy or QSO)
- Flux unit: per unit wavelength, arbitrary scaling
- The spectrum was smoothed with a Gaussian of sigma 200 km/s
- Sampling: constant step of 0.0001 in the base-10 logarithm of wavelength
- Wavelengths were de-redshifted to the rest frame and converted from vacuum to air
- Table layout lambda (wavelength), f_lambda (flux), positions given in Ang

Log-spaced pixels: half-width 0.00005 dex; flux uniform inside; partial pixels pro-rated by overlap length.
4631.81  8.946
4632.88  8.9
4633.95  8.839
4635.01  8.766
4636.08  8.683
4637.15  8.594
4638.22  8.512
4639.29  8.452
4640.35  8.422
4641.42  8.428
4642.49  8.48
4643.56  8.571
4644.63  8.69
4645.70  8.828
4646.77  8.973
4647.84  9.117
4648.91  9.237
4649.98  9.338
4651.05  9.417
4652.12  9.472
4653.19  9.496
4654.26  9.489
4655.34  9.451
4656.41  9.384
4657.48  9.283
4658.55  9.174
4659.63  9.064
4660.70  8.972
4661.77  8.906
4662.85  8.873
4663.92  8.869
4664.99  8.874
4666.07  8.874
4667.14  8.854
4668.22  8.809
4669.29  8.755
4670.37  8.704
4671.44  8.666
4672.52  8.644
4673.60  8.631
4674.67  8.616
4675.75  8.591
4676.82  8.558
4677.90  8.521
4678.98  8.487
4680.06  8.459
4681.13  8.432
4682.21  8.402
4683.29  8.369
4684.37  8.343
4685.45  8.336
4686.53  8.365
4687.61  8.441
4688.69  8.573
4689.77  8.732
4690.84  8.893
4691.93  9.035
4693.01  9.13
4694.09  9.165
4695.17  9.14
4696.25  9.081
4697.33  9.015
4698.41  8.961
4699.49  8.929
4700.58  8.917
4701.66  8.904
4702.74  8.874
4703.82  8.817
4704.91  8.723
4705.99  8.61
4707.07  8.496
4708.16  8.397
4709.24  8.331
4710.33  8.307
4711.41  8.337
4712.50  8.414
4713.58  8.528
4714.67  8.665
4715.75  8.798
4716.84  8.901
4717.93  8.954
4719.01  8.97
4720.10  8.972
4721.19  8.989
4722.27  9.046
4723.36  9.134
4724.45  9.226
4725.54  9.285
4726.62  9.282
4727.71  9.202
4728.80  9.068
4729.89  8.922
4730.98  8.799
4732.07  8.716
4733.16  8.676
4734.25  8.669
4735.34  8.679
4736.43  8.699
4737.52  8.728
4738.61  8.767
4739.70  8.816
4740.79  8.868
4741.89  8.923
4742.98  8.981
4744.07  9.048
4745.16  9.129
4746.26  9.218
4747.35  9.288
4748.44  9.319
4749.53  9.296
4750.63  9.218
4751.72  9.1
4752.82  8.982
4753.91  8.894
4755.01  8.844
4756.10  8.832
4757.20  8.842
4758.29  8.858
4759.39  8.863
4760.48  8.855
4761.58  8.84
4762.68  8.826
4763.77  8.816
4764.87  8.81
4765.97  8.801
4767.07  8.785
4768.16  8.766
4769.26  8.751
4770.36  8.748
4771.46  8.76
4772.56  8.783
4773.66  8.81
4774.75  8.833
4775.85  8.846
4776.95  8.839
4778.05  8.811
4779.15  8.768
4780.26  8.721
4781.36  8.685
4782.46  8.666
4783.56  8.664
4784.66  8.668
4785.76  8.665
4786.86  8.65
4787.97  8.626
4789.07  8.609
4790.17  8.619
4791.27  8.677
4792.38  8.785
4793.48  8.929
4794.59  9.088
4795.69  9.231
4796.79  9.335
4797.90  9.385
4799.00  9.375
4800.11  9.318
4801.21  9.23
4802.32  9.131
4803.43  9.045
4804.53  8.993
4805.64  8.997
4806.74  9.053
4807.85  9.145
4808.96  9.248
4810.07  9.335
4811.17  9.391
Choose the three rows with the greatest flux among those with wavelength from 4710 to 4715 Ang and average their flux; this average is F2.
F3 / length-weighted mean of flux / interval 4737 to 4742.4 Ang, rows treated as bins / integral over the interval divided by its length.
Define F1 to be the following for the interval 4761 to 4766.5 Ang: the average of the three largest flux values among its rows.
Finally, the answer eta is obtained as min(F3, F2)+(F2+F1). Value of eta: 25.9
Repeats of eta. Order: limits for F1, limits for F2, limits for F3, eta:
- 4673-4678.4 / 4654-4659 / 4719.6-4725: 27.1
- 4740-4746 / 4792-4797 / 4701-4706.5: 27.1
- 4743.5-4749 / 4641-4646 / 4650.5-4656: 26.7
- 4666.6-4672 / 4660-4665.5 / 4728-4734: 26.6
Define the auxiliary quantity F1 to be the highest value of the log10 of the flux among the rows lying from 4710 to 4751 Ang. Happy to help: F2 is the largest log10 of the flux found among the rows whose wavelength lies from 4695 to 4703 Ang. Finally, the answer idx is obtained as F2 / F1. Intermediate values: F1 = 0.969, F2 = 0.961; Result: 0.99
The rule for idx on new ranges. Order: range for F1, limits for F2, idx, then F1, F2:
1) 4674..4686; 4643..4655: 1.05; 0.935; 0.978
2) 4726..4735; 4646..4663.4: 1.01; 0.968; 0.978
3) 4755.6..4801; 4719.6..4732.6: 1.00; 0.972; 0.968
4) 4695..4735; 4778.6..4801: 1.00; 0.968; 0.972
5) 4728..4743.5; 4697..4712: 1.00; 0.958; 0.955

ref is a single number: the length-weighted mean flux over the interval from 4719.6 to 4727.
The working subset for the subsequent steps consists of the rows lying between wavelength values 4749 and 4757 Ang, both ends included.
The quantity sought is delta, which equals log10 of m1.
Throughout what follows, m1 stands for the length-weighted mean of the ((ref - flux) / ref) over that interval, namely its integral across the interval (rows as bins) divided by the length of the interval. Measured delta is -1.87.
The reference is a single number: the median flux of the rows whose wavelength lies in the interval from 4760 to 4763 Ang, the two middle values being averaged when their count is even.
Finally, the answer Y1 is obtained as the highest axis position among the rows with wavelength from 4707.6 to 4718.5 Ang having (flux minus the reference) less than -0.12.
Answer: 4714.67 Ang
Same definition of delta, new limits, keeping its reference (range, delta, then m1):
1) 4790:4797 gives -1.69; 0.020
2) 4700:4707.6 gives -1.39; 0.041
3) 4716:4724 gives -1.79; 0.016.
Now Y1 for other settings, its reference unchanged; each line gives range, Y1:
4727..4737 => 4736.43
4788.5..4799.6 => 4791.27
